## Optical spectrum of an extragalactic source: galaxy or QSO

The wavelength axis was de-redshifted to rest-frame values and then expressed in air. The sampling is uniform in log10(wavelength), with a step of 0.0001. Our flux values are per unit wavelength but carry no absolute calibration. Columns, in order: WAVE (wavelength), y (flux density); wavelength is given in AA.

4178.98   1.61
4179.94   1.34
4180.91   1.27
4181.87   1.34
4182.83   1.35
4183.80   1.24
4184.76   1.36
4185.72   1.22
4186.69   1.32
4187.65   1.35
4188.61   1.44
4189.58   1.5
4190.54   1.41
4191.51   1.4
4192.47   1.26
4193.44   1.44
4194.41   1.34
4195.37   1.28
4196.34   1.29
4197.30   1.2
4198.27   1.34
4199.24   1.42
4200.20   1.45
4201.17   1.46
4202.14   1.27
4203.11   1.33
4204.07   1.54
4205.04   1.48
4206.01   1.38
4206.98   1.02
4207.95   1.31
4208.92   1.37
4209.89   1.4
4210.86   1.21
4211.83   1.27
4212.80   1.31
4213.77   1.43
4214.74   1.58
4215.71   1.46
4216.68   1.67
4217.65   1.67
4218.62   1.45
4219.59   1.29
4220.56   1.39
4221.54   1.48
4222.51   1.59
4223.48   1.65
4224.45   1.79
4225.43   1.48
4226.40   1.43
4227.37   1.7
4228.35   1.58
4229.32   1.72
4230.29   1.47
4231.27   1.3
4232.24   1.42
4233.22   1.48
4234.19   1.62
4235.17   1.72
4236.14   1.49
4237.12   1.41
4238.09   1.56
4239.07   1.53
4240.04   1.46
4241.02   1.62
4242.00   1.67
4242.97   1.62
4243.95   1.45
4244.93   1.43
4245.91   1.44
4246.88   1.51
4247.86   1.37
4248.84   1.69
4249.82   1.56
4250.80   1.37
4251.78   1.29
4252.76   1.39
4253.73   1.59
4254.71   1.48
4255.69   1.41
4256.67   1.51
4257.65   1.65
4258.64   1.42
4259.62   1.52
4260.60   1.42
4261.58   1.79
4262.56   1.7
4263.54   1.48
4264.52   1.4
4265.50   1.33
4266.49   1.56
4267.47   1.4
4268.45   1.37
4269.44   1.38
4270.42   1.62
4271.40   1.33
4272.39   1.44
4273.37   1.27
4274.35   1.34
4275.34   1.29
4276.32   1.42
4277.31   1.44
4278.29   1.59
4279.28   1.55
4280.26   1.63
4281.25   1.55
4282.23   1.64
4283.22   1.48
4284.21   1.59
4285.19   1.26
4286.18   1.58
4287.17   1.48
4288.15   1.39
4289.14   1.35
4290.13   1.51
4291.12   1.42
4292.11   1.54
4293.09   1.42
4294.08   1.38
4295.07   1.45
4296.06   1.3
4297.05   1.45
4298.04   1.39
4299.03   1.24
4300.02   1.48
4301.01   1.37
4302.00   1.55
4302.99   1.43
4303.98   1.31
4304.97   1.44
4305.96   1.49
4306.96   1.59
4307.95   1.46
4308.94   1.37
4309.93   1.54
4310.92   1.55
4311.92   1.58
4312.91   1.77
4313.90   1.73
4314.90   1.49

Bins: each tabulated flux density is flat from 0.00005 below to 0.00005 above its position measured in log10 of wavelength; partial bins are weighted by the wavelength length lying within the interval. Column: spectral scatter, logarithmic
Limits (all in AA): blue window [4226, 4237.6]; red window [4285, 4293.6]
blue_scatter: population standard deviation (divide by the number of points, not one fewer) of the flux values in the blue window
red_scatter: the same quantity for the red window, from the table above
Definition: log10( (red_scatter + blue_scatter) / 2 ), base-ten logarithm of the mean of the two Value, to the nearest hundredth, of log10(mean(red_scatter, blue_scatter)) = -0.95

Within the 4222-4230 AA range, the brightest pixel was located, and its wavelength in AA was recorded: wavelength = 4224.45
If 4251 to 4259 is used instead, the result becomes 4257.65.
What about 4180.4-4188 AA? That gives 4184.76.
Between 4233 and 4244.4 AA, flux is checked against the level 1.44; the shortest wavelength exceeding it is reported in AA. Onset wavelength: 4233.22 AA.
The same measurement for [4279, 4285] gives 4279.28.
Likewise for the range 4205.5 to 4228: 4214.74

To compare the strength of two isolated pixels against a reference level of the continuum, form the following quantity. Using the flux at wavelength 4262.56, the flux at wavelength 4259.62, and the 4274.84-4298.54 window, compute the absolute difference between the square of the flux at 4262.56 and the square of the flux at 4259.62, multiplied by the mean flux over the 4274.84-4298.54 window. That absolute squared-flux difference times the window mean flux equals 0.8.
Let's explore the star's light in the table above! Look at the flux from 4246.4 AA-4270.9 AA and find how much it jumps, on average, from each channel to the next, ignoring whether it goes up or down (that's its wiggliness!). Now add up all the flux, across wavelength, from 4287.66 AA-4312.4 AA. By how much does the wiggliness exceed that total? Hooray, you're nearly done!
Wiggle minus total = -35.5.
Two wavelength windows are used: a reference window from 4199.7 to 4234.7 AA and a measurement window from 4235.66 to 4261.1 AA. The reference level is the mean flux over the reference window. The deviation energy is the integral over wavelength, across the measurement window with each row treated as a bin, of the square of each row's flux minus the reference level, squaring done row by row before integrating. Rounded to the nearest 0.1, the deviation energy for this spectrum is 0.3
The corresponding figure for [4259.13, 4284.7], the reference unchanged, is 0.5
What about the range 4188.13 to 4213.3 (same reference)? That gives 0.6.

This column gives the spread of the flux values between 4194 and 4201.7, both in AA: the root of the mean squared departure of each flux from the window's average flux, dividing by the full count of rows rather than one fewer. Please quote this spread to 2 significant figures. 0.085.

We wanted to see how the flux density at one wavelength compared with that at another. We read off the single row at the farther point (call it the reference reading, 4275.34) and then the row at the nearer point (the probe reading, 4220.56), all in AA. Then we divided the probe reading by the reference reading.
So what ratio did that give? 1.08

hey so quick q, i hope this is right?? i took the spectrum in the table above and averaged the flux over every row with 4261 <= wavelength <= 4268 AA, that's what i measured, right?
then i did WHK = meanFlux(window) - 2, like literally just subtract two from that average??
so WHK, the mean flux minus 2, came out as -0.48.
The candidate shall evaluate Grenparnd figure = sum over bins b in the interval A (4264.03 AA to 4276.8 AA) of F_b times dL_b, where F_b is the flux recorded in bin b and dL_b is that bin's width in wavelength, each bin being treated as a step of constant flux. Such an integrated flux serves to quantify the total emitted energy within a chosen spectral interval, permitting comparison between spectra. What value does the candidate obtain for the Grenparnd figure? 17.8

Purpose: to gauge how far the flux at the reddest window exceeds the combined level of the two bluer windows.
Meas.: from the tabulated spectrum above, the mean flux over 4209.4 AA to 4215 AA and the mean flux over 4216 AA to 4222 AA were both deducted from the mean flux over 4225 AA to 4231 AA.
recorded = -1.29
